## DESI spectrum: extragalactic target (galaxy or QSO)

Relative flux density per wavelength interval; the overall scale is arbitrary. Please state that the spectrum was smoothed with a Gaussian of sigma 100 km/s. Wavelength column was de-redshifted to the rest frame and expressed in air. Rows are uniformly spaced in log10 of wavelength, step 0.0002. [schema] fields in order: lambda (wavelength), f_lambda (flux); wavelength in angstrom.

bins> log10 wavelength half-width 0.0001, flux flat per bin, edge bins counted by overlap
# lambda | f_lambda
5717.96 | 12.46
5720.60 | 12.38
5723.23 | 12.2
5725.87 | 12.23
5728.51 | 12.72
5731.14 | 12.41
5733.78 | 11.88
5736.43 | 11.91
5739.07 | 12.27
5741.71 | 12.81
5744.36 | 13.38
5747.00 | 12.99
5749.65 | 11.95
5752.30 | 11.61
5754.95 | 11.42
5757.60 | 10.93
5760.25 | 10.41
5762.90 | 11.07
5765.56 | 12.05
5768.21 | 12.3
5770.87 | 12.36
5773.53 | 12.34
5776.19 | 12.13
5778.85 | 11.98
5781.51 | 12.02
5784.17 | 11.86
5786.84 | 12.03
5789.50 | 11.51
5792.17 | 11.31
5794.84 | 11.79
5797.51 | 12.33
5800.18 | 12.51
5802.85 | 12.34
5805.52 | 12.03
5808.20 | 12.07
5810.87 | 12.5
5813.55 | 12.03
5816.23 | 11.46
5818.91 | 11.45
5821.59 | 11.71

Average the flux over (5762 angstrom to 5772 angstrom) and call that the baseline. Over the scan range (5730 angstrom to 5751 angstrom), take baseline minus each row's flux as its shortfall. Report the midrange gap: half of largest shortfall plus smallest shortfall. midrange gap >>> -0.7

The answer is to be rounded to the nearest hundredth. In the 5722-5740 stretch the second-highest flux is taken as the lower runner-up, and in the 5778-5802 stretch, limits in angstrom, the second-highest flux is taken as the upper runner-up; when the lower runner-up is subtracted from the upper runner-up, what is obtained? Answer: -0.08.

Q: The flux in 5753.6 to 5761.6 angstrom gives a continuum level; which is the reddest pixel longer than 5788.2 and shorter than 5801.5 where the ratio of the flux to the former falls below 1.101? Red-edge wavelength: 5794.84 angstrom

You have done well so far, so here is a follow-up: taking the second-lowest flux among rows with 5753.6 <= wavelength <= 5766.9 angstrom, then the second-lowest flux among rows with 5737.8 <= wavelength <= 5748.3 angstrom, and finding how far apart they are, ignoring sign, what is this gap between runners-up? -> 1.88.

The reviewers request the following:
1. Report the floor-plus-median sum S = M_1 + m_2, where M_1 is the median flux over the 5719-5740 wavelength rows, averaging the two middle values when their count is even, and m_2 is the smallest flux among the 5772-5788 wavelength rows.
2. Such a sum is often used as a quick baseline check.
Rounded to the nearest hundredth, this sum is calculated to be 24.11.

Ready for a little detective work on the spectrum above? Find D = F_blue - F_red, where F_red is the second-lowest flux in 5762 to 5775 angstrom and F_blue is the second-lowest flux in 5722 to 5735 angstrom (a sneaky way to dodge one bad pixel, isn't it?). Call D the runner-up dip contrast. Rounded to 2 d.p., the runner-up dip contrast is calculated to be 0.15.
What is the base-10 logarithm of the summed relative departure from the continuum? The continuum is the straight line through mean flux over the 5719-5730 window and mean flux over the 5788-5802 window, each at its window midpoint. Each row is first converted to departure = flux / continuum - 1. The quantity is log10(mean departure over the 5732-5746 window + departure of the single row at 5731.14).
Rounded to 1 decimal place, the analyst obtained -1.7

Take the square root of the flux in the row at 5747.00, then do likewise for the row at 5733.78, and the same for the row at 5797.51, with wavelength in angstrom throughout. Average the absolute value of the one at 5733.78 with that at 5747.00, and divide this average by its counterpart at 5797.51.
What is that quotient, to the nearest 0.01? 1.00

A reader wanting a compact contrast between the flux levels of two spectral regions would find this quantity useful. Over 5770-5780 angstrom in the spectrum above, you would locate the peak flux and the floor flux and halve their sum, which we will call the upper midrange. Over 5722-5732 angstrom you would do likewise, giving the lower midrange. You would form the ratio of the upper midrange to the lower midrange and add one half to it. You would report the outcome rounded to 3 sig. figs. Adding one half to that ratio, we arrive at 1.48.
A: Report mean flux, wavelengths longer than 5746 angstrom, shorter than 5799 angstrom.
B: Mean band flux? 11.8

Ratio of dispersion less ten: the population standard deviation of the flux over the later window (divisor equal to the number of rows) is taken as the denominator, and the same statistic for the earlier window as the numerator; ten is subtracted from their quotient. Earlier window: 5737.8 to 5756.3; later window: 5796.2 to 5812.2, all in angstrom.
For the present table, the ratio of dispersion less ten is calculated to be -6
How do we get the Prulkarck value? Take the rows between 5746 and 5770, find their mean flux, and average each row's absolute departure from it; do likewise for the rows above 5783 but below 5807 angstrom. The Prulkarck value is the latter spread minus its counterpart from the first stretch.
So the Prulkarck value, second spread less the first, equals -0.30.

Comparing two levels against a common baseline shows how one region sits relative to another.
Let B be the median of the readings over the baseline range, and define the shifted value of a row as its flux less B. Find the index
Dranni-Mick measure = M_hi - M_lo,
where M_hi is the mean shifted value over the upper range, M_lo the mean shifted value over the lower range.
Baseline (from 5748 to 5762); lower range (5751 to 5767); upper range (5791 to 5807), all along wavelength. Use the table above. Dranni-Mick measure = 0.80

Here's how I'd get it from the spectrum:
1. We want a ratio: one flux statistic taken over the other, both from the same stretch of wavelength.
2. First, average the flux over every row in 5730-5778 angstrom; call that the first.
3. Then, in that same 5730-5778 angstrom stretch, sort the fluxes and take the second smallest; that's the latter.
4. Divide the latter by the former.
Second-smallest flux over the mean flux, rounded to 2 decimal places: 0.91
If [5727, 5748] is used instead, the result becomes 0.95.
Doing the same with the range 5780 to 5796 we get 0.98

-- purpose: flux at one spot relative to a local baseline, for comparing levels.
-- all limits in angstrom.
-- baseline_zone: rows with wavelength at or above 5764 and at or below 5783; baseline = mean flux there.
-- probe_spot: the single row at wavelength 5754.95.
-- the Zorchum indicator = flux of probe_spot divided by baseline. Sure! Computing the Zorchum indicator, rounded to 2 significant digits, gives 0.94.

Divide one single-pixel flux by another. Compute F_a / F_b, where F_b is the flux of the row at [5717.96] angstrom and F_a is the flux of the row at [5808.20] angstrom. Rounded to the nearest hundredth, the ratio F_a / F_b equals 0.97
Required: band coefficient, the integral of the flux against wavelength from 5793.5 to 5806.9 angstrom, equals 163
